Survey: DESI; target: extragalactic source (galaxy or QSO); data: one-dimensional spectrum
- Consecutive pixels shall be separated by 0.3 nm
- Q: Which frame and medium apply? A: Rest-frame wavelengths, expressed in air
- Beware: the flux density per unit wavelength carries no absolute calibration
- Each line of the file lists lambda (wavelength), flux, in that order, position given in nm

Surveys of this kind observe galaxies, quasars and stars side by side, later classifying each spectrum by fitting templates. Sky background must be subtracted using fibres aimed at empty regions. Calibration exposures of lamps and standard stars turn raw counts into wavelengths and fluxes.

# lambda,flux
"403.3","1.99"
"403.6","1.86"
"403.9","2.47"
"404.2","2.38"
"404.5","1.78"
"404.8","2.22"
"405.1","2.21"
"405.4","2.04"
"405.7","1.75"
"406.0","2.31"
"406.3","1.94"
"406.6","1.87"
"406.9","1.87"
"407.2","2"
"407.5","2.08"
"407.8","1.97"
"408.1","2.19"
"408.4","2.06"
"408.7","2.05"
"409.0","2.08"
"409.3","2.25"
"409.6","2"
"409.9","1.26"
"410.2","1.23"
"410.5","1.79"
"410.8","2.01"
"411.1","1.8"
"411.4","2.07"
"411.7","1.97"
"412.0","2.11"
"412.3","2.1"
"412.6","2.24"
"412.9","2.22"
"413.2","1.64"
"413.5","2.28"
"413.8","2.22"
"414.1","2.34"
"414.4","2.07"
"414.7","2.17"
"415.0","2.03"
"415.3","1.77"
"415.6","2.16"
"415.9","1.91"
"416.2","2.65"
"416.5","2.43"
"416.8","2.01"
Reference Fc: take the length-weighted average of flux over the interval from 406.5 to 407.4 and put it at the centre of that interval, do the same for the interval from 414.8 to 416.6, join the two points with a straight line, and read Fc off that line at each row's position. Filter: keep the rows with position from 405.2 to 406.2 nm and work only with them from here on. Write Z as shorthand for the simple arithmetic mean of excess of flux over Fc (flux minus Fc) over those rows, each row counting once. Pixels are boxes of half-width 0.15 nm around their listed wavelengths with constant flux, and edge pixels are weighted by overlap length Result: 0.14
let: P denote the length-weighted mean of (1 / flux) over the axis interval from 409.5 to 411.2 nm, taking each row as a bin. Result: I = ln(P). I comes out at -0.47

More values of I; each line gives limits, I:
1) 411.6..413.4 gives -0.71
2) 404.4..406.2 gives -0.71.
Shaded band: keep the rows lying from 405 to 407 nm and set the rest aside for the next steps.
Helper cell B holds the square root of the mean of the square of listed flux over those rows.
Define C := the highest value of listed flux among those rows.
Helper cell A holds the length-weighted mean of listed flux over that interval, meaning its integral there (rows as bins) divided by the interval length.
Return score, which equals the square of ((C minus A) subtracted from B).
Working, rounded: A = 2.00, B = 2.01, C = 2.31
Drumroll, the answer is 2.87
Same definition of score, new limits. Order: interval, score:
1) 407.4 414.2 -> 2.80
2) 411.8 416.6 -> 2.72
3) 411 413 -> 3.66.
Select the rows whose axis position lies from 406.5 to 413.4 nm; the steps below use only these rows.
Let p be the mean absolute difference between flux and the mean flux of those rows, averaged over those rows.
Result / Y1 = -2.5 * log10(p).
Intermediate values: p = 0.191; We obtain 1.799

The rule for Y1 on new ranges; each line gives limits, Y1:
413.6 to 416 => 2.144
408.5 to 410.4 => 1.057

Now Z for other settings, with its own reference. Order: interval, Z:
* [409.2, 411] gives -0.25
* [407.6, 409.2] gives 0.11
